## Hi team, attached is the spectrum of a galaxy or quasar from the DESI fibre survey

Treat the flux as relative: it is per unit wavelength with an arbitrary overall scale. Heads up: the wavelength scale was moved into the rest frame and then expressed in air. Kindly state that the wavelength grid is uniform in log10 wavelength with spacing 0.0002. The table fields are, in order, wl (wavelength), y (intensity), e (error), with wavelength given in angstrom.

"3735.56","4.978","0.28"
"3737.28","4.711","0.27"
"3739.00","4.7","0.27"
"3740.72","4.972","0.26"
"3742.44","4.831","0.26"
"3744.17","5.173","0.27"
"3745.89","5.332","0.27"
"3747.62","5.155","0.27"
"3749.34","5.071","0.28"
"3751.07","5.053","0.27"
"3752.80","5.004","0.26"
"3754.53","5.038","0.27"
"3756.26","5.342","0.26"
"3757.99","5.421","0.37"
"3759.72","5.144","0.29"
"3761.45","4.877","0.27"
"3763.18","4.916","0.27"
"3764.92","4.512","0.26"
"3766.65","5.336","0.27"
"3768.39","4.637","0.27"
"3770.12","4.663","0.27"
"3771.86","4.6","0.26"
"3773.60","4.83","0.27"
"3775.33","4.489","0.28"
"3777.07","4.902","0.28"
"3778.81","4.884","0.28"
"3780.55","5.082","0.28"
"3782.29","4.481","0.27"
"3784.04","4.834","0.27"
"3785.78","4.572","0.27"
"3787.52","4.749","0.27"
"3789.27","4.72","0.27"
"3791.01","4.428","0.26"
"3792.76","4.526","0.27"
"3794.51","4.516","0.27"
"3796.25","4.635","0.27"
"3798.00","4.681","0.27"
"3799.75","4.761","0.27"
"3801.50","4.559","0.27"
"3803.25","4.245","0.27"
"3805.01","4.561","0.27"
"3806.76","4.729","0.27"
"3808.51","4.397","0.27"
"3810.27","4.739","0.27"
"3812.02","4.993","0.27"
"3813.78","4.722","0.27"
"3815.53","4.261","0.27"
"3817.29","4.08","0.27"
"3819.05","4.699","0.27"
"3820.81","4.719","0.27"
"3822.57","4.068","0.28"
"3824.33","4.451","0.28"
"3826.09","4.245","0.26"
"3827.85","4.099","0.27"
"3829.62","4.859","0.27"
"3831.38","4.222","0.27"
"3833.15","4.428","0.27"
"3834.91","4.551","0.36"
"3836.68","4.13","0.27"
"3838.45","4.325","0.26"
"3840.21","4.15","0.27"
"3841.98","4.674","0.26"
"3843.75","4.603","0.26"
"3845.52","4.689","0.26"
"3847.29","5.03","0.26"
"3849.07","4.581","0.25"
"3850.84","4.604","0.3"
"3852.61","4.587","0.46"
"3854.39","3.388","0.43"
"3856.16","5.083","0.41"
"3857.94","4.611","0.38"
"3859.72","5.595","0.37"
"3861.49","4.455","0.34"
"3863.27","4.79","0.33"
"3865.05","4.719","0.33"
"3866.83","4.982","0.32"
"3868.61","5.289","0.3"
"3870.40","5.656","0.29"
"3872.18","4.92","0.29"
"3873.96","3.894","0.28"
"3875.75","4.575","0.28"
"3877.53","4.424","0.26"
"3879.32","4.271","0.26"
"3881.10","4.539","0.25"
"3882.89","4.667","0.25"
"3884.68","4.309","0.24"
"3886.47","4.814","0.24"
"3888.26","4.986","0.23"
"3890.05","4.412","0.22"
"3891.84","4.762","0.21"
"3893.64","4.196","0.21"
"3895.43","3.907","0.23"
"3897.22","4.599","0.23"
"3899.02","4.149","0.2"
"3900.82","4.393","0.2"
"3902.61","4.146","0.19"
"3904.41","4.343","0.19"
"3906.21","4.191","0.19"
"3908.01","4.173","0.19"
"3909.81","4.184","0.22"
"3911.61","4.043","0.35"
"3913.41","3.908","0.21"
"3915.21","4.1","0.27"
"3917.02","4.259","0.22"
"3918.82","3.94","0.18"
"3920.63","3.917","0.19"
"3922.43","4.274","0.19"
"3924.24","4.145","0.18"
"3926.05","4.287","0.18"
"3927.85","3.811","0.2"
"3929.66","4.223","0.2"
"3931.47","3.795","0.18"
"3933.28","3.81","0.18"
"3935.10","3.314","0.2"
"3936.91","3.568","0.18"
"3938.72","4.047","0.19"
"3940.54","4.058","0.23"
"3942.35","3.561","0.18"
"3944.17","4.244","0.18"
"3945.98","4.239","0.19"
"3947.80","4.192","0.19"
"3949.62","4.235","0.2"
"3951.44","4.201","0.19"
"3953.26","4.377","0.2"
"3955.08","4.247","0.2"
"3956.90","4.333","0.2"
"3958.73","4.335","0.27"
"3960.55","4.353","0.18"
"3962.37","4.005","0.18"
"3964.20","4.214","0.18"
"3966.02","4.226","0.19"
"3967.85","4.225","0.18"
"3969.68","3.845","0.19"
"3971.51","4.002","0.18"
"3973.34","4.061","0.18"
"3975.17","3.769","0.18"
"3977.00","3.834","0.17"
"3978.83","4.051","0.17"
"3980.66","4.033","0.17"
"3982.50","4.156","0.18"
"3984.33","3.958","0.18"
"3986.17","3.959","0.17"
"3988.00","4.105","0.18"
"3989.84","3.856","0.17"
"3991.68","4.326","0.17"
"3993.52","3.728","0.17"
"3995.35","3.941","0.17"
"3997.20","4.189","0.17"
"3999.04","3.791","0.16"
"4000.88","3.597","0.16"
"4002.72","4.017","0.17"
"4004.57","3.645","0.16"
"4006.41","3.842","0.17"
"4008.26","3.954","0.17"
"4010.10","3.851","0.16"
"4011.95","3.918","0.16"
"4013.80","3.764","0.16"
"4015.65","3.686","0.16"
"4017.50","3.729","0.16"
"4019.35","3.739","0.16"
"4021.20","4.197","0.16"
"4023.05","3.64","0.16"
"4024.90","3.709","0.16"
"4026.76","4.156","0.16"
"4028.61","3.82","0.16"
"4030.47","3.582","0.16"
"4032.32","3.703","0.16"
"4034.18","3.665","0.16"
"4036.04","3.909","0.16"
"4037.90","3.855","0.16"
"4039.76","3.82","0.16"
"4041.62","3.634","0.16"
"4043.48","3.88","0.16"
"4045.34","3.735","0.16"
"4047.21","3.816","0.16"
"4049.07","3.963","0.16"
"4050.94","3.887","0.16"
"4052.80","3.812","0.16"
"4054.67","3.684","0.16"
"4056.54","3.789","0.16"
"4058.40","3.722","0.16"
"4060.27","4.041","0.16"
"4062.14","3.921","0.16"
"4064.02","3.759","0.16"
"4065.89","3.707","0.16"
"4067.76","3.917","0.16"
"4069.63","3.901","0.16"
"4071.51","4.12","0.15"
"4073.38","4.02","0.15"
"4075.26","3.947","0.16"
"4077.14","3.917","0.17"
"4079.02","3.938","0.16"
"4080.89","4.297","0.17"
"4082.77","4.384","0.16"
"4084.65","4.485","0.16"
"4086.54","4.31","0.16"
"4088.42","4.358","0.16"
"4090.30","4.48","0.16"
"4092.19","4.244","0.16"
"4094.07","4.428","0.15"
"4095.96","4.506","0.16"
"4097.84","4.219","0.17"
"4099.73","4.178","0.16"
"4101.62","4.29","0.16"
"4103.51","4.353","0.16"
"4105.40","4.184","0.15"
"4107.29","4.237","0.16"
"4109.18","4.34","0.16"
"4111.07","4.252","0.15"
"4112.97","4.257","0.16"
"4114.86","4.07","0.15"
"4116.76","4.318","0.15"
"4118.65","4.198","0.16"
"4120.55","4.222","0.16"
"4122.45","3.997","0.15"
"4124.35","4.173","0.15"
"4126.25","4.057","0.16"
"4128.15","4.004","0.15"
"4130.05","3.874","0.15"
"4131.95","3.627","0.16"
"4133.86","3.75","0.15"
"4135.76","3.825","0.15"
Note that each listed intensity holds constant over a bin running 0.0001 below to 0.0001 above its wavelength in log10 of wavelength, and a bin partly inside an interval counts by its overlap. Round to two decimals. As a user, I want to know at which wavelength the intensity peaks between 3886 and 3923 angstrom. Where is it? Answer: 3888.26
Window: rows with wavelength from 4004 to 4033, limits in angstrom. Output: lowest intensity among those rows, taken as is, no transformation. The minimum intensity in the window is 3.582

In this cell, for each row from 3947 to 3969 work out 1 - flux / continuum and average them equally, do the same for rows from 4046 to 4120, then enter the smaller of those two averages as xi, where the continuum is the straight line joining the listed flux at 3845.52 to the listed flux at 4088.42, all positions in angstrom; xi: 0.058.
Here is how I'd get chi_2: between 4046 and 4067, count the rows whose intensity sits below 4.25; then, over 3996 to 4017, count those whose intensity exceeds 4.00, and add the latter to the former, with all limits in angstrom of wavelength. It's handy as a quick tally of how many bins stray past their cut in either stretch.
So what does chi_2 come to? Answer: 13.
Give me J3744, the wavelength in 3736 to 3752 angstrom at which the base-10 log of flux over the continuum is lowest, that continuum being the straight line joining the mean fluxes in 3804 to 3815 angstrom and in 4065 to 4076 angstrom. 3739.00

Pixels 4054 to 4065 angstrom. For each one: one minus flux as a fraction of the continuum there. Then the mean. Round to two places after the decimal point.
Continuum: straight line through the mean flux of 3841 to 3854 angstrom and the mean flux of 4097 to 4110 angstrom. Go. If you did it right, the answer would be 0.12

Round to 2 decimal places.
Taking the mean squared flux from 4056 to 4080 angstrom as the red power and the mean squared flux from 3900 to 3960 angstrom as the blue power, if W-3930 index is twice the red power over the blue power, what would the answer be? 1.82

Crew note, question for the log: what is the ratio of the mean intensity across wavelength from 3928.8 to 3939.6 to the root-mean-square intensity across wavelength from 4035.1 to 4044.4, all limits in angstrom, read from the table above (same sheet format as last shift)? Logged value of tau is 0.99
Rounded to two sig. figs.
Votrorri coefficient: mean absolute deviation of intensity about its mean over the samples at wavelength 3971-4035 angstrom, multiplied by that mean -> 0.64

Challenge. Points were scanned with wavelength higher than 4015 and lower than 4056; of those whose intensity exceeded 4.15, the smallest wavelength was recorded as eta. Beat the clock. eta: 4021.20 angstrom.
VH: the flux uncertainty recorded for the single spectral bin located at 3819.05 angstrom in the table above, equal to 0.270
